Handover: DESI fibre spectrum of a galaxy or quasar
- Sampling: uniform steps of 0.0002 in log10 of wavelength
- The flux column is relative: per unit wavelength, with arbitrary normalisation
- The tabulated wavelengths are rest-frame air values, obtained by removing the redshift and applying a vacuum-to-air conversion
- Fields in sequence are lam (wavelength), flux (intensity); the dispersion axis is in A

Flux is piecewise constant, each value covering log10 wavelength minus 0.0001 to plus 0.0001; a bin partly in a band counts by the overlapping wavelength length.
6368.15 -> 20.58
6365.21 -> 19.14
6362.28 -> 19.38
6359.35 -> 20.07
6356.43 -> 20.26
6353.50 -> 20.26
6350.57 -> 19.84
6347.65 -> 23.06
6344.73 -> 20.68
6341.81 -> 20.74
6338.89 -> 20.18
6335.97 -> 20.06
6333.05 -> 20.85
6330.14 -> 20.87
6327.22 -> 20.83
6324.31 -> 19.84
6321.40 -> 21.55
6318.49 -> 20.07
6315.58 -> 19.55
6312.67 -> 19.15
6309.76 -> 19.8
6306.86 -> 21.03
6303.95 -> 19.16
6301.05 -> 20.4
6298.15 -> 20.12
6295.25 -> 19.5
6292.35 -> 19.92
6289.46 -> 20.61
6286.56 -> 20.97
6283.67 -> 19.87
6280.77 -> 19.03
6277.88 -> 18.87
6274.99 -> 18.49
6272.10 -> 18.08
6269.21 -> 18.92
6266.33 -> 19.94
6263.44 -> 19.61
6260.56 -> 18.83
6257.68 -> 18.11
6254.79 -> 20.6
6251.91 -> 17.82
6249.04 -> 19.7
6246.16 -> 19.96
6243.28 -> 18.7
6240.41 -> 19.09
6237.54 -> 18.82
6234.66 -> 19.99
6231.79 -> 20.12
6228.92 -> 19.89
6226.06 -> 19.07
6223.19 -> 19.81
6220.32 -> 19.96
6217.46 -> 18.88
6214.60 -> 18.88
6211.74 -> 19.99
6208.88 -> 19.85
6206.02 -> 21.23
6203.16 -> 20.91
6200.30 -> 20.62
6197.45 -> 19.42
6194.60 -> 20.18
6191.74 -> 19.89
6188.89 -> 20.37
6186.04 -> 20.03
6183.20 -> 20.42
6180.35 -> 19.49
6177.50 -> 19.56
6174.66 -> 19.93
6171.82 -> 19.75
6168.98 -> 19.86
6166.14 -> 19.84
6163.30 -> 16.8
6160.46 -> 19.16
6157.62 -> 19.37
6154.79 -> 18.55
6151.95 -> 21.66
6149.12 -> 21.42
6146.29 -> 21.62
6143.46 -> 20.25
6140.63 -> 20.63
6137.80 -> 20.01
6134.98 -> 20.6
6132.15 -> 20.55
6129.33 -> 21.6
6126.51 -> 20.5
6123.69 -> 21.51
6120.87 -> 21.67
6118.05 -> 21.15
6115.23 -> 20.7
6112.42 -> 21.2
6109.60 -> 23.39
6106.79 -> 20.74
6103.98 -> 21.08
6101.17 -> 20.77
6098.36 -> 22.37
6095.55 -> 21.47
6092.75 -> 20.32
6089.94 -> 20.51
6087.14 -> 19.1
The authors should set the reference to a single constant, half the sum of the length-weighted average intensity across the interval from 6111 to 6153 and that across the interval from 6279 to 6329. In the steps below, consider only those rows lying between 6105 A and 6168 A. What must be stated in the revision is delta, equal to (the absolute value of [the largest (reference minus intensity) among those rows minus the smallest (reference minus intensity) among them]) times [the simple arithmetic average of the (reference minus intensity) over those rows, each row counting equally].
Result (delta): -0.3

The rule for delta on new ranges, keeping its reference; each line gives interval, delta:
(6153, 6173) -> 4.6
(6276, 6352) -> 1.2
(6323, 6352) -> -0.5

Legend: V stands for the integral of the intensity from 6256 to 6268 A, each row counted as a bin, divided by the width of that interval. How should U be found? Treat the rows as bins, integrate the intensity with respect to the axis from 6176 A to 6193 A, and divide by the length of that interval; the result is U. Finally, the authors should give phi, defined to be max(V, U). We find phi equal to 20.0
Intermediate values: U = 20.0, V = 19.1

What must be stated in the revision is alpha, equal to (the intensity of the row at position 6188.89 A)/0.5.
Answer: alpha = 41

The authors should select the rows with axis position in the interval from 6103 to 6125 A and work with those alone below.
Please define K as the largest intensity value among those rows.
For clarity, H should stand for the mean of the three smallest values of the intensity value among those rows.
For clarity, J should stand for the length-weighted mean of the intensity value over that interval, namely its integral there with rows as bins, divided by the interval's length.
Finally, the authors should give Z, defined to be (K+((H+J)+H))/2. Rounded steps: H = 20.8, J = 21.4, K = 23.39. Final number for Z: 43.3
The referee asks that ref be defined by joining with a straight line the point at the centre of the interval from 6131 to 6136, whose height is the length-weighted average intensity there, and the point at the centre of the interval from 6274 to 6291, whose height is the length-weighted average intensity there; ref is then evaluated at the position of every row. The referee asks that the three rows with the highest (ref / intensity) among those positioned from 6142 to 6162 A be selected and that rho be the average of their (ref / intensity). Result 1.07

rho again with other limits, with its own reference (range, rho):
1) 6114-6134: 1.00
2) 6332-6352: 0.97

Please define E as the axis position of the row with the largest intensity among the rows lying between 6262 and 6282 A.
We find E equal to 6266.33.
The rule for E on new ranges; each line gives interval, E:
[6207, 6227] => 6211.74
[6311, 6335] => 6321.40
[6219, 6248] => 6231.79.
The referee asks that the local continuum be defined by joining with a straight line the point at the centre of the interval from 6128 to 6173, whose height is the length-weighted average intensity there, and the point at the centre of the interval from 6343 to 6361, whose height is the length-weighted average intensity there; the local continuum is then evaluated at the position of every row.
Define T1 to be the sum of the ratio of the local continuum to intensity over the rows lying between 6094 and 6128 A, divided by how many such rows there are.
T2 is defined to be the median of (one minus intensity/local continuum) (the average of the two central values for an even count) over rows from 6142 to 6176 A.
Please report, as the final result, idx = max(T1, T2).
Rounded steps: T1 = 0.936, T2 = 0.015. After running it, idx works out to 0.936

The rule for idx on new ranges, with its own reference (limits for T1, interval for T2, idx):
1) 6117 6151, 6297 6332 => 0.957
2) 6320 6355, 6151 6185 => 0.998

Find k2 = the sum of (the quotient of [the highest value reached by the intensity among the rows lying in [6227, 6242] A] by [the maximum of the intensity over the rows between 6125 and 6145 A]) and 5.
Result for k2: 5.93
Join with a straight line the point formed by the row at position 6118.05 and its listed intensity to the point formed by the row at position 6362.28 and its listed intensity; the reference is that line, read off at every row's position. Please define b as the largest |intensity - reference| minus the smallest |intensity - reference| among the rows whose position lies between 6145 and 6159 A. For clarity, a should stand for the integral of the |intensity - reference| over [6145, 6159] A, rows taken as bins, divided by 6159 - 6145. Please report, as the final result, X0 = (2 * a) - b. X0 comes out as 0.47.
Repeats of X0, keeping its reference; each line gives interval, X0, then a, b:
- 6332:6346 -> 1.11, 0.94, 0.8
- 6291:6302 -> 0.06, 0.30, 0.5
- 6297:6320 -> -0.22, 0.50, 1.2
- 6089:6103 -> 0.48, 0.70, 0.9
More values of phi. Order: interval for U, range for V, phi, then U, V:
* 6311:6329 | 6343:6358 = 20.8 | 20.2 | 20.8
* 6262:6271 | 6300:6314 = 19.9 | 19.4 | 19.9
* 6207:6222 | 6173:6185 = 19.9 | 19.6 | 19.9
